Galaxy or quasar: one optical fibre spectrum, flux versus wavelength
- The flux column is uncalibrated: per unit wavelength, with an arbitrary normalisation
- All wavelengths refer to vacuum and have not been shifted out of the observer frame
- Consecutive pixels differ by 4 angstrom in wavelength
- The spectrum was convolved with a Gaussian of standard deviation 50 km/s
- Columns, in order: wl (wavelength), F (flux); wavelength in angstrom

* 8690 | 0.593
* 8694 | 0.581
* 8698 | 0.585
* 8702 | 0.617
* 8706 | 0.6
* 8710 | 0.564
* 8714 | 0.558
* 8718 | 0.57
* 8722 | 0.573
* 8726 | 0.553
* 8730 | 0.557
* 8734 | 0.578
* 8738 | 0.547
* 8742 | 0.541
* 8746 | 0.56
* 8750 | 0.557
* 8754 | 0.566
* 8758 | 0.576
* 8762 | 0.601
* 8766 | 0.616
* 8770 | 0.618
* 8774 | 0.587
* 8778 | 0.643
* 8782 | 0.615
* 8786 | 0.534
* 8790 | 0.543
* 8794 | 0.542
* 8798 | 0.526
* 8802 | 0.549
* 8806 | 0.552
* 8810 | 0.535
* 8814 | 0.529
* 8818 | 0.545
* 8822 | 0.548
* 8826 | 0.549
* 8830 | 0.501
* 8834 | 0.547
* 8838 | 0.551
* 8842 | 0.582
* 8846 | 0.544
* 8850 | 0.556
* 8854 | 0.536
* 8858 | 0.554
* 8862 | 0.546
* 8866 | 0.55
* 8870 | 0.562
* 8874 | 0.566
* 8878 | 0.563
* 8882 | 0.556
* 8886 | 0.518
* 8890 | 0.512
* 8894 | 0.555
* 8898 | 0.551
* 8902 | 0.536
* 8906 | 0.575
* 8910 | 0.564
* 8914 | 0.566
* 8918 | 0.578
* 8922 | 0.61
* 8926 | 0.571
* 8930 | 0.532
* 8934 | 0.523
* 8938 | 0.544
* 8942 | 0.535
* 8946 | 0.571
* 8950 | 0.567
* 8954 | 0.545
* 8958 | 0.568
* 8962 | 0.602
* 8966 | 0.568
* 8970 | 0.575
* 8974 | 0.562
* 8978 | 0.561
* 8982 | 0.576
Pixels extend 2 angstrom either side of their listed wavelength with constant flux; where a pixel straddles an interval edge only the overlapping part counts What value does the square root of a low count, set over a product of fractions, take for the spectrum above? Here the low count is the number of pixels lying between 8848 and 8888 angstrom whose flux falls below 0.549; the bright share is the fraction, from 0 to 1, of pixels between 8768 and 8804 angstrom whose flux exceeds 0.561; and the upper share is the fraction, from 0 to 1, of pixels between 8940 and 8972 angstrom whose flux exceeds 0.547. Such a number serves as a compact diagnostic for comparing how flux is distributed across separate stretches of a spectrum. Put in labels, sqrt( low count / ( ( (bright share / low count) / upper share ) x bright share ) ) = 6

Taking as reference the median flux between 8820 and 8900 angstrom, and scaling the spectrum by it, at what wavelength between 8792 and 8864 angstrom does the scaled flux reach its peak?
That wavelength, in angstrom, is 8842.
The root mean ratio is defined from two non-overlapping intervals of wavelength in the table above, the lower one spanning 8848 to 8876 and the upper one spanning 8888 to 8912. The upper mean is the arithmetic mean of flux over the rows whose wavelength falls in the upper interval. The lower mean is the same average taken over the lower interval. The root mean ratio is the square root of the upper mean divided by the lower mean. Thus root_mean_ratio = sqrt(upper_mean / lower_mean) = 1.00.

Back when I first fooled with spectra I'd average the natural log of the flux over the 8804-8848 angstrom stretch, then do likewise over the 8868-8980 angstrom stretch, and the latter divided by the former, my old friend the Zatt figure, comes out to 0.96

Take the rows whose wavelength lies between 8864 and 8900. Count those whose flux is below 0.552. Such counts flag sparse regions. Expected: 4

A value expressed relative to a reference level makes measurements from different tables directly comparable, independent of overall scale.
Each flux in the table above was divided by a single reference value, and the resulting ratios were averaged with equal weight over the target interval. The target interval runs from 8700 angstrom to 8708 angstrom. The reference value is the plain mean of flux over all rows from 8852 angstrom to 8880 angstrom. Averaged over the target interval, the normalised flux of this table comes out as 1.10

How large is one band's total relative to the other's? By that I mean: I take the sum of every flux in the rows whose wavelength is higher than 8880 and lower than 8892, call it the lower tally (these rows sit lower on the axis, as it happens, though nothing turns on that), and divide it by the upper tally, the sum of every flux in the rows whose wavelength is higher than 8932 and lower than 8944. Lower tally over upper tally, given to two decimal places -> 0.99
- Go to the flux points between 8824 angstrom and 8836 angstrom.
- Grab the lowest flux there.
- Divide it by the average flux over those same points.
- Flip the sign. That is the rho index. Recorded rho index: -0.941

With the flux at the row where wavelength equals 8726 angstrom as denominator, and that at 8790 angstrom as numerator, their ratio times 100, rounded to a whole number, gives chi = 98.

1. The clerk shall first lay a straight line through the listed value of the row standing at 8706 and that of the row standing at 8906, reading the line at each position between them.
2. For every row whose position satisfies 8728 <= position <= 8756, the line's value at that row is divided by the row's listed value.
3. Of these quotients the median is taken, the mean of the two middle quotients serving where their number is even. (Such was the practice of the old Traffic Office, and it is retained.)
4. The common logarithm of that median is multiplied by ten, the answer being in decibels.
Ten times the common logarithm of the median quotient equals 0.28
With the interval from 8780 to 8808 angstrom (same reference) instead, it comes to 0.36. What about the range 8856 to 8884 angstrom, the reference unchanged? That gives 0.17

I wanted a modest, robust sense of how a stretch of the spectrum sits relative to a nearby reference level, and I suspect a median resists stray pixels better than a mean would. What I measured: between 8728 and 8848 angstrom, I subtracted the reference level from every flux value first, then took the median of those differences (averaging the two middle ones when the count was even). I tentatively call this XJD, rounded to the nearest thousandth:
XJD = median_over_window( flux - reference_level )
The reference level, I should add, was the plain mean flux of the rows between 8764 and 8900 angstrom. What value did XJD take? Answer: -0.005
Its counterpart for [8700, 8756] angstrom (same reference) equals 0.007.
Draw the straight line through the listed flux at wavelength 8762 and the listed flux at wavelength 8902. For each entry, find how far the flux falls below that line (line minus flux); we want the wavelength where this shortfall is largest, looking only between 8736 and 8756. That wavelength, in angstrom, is 8742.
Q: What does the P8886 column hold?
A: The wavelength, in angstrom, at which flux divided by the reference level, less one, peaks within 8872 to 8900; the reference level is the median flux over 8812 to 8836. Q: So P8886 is 8874 angstrom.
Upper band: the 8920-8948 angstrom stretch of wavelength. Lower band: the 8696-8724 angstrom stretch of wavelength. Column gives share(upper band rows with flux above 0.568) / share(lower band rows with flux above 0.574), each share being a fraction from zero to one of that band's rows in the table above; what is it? 1.0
